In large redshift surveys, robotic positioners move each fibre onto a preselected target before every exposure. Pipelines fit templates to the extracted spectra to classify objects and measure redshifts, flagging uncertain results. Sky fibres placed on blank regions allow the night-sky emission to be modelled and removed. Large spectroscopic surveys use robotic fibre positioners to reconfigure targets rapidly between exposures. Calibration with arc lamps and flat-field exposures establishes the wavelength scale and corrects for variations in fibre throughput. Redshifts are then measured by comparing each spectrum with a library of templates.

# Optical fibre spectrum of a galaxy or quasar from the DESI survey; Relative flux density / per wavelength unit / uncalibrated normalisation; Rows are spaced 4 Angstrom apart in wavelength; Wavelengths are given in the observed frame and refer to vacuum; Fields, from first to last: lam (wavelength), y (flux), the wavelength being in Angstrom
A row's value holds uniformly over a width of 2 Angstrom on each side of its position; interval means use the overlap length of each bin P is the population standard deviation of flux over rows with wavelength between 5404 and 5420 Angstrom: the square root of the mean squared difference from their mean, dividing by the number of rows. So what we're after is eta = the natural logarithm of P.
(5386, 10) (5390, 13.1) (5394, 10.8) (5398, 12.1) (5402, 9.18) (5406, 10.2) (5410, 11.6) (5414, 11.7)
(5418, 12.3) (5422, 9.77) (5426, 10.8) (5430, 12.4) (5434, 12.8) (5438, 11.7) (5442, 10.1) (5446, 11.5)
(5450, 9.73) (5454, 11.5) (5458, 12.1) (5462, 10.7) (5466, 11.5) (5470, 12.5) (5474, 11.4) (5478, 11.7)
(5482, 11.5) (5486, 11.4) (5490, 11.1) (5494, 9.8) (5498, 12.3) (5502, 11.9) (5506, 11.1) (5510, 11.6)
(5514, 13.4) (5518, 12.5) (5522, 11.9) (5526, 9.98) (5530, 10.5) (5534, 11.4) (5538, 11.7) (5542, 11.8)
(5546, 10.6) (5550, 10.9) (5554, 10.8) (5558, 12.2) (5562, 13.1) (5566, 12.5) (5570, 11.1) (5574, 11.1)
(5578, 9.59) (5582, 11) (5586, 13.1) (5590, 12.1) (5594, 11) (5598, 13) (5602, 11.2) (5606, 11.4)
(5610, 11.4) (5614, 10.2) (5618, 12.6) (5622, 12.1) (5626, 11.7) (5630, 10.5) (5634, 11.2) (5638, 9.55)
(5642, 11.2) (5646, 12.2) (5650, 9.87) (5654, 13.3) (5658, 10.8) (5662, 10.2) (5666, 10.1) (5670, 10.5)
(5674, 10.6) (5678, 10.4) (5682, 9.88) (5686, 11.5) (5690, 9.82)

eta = -0.26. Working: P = 0.77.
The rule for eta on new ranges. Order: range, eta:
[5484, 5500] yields -0.11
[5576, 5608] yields 0.08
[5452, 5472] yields -0.49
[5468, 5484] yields -0.84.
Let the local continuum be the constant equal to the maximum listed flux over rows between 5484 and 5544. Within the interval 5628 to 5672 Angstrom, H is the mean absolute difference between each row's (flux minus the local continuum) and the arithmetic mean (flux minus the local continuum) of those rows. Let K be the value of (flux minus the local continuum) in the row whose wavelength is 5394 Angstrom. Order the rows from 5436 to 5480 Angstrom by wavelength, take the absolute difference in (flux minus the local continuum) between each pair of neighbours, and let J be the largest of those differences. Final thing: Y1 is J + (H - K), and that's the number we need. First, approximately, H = 0.81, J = 1.77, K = -2.6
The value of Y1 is 5.2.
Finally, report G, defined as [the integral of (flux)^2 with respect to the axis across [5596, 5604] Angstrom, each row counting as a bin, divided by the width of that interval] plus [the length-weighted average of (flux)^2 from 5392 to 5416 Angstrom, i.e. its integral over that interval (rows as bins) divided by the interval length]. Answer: 268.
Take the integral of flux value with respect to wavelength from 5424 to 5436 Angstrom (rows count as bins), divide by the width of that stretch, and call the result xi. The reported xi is 12.0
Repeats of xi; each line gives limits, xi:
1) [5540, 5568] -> 11.7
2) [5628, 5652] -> 10.8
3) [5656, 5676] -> 10.4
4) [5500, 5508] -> 11.5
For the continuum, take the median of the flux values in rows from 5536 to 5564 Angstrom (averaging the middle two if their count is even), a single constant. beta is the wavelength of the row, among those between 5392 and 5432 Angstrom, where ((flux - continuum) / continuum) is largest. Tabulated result 5430 Angstrom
